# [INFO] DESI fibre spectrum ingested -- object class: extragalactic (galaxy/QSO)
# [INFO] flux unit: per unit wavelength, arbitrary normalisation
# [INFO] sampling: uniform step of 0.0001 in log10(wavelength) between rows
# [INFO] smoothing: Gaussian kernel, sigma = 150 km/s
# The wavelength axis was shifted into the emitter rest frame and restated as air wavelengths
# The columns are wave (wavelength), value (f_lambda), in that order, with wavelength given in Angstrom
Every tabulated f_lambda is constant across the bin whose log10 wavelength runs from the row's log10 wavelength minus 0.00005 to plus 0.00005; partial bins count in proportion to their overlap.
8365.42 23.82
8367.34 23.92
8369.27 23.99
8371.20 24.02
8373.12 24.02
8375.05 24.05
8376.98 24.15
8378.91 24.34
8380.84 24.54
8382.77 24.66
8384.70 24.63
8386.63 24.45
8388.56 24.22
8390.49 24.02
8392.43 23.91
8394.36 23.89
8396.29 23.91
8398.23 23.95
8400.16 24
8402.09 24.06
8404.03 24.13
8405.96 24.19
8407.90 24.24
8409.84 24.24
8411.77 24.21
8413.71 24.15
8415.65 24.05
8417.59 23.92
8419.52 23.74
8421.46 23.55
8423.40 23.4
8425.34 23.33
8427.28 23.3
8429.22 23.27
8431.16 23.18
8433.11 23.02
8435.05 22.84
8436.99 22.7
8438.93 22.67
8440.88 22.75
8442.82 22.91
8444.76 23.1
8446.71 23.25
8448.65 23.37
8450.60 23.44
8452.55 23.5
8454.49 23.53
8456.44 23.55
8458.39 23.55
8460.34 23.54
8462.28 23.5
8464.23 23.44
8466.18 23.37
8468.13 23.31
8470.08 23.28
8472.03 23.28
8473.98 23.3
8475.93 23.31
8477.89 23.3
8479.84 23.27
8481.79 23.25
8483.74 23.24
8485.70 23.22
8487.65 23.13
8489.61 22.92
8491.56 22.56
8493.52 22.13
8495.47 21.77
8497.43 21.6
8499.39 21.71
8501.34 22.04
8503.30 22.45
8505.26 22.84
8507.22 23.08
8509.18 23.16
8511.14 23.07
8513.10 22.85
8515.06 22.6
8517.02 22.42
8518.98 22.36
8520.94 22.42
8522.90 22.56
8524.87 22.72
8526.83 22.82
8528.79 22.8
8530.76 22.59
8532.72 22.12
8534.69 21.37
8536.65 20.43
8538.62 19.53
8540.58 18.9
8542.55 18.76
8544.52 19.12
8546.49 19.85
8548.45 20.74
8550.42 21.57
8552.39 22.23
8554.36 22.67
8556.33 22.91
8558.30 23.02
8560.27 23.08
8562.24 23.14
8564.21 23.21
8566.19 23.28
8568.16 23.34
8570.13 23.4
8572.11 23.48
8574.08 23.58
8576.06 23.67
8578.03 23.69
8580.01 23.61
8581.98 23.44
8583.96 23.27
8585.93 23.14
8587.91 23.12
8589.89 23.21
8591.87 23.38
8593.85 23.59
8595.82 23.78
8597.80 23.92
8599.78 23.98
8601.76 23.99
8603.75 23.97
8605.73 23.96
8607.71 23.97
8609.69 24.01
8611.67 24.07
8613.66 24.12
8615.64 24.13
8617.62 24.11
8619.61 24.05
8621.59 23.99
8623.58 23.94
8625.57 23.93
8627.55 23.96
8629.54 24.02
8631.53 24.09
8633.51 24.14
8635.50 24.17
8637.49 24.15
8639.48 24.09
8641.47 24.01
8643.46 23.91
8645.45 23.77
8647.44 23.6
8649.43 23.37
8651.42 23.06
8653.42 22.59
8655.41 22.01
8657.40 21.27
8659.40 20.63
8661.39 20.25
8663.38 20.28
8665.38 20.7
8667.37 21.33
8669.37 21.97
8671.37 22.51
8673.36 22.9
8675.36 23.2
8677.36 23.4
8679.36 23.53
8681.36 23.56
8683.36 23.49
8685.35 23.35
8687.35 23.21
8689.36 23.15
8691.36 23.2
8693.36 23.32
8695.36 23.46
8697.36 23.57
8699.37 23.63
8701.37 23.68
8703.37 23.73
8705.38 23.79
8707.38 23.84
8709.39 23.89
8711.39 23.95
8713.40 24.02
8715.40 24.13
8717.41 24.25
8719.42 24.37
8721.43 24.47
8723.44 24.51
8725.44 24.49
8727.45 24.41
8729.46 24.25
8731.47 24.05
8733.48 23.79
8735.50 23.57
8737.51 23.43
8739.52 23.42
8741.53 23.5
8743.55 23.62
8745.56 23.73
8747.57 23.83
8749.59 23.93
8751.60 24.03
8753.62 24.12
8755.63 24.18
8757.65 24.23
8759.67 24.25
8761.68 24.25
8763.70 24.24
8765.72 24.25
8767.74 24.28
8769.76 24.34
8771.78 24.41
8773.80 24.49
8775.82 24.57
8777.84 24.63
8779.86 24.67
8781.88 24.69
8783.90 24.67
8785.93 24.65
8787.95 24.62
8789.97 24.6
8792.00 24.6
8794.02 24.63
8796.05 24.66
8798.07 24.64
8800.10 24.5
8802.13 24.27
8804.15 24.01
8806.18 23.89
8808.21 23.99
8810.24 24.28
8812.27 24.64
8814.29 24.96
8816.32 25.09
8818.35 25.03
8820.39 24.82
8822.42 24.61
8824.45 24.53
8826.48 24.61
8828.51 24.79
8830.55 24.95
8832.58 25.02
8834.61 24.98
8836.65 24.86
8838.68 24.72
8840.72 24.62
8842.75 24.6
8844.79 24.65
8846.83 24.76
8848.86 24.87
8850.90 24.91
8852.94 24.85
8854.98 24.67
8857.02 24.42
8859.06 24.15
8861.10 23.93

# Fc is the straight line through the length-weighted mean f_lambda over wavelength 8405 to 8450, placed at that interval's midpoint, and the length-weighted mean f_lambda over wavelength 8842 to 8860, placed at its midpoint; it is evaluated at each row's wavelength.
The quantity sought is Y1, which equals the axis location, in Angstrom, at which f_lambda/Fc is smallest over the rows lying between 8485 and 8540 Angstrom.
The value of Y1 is 8538.62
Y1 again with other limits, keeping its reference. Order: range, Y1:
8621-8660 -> 8659.40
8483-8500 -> 8497.43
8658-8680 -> 8661.39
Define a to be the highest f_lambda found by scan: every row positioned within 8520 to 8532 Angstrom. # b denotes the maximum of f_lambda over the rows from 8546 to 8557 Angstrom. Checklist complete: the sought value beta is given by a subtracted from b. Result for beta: 0.1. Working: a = 22.82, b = 22.91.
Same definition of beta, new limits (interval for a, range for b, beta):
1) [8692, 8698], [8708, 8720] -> 0.8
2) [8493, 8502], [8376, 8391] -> 2.5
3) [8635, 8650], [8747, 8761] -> 0.1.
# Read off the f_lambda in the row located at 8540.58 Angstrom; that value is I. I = 18.9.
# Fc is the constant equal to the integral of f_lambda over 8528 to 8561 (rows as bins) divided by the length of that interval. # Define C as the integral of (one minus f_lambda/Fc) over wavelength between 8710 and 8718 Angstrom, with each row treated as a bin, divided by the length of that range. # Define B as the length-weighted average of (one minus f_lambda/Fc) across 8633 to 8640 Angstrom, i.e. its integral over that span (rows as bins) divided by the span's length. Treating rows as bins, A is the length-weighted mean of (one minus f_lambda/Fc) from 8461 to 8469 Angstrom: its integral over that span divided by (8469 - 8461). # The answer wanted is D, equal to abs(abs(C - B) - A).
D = 0.10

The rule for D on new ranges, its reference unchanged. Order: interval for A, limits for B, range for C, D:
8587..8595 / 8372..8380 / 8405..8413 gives 0.10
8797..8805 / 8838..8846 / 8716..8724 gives 0.16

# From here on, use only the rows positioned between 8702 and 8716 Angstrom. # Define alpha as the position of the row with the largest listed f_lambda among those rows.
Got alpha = 8715.40 Angstrom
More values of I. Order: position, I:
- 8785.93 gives 24.65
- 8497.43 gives 21.6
